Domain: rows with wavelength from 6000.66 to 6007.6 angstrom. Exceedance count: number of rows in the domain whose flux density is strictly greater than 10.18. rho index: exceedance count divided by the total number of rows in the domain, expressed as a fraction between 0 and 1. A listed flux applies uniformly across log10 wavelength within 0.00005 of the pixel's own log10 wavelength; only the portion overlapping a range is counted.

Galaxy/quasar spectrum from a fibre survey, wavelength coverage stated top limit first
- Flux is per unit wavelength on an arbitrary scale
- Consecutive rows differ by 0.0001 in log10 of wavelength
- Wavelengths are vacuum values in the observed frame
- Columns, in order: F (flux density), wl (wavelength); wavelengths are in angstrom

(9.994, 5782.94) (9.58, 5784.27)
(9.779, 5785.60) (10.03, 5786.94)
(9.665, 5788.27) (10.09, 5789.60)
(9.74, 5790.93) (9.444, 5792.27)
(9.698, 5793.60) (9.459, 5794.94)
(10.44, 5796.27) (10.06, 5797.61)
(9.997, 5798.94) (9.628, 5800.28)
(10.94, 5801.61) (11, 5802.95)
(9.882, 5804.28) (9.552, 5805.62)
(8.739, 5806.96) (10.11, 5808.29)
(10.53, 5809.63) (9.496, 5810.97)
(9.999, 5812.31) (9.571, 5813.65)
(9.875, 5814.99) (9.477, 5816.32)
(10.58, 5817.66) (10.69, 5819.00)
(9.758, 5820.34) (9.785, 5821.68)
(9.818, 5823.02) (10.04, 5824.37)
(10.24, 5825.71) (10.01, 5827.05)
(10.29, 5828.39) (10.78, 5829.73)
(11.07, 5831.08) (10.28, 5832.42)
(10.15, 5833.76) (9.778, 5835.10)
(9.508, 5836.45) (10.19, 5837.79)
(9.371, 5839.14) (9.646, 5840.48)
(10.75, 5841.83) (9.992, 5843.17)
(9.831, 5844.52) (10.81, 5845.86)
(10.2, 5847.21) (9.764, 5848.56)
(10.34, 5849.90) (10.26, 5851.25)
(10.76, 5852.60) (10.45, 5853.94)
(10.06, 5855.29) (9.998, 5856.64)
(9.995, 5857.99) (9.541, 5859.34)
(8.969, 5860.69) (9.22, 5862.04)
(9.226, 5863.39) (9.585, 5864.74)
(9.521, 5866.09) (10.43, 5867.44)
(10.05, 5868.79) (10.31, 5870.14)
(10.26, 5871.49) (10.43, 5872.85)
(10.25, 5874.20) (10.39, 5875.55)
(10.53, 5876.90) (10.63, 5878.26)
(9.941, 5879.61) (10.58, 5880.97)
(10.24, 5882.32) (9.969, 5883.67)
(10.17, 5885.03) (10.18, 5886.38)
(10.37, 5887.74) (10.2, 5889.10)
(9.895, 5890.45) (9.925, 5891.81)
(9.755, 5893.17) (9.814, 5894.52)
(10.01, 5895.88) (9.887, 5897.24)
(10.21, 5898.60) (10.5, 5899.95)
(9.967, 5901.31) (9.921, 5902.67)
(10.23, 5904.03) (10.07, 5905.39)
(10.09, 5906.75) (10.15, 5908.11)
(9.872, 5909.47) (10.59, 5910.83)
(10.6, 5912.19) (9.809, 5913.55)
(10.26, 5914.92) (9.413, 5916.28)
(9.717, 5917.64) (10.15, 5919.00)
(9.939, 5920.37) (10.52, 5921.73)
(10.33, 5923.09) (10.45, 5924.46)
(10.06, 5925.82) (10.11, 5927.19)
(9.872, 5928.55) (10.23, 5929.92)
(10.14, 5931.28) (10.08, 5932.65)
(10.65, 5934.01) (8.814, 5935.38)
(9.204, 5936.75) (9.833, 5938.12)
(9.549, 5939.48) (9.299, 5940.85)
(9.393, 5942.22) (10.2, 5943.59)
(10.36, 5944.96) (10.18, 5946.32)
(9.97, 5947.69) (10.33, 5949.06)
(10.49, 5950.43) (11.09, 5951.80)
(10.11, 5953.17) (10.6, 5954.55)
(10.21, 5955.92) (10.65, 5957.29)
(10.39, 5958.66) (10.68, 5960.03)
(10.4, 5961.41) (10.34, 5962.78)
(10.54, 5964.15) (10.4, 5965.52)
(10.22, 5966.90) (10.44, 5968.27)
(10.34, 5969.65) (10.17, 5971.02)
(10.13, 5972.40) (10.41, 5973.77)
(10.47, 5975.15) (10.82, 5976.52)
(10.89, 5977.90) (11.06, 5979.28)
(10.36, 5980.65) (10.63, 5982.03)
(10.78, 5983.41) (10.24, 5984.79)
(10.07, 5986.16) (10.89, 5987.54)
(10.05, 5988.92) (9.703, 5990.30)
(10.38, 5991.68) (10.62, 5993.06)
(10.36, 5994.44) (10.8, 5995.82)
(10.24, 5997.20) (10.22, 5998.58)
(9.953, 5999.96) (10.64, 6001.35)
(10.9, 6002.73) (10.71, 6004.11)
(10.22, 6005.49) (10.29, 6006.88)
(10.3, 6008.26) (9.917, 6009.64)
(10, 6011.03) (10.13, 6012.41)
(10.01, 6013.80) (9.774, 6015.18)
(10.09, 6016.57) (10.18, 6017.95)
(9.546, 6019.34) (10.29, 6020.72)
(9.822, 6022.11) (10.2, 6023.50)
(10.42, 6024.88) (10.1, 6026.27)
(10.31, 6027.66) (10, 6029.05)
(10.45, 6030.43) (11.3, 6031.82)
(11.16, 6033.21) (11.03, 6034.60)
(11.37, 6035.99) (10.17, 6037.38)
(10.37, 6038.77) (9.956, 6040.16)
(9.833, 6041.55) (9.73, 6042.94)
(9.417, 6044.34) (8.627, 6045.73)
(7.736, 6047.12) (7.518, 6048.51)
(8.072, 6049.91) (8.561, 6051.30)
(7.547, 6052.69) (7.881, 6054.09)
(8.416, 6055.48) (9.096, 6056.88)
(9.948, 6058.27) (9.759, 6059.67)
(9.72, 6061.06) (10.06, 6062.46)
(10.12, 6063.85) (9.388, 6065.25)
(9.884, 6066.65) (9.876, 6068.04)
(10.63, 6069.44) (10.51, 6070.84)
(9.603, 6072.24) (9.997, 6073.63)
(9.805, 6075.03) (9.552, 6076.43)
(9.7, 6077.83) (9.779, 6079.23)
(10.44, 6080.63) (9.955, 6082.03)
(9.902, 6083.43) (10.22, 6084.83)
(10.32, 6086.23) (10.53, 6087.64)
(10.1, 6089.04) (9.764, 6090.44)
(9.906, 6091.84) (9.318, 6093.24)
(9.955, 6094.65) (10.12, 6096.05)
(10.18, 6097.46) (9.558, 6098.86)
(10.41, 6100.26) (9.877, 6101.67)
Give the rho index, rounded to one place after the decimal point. 1.0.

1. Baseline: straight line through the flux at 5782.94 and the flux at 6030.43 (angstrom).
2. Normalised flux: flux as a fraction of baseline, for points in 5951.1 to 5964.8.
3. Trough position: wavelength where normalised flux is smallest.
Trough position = 5953.17 angstrom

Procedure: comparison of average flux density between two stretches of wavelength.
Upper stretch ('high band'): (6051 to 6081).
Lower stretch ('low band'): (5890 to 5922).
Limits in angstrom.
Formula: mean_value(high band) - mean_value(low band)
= -0.5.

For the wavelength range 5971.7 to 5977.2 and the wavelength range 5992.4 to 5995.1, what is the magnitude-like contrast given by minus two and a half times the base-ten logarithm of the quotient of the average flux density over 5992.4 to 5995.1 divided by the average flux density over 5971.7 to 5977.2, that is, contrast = -0.003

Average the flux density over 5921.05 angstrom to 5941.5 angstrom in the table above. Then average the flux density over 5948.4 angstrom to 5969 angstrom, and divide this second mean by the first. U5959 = 1.05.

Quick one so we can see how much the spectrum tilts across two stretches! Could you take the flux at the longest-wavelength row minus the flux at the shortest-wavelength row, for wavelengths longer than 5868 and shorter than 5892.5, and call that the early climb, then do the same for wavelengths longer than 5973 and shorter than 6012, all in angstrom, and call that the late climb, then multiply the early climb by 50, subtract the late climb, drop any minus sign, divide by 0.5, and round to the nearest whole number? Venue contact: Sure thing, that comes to 12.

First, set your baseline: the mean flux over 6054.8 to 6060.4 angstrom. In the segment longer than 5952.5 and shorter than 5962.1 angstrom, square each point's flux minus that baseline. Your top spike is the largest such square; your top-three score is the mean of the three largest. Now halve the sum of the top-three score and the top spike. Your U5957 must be 1.8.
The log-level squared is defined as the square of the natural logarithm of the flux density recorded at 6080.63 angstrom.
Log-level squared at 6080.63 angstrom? 5.50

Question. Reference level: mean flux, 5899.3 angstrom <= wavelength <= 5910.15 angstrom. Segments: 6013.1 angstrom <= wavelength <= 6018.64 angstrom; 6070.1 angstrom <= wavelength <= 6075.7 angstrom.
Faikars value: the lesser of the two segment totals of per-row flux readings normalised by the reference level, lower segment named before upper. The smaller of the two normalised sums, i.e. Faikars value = 3.95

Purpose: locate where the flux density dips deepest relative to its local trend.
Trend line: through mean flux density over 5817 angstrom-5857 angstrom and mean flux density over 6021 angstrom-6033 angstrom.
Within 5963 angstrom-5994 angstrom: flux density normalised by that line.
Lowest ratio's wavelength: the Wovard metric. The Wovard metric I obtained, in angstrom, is 5990.30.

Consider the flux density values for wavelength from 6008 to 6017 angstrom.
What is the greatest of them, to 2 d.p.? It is 10.30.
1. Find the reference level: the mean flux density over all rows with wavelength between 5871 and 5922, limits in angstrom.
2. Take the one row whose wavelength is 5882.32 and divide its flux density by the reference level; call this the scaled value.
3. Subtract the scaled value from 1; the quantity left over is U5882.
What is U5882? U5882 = -0.010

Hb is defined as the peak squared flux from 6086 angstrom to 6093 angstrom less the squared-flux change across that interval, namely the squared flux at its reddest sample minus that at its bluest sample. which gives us 119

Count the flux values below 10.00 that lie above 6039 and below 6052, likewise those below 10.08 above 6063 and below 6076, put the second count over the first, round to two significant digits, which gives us 0.67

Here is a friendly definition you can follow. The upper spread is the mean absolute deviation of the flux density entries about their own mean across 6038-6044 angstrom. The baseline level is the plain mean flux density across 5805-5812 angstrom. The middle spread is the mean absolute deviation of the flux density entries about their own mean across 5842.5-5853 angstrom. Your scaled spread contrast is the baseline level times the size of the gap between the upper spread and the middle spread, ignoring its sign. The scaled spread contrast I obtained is 1.0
